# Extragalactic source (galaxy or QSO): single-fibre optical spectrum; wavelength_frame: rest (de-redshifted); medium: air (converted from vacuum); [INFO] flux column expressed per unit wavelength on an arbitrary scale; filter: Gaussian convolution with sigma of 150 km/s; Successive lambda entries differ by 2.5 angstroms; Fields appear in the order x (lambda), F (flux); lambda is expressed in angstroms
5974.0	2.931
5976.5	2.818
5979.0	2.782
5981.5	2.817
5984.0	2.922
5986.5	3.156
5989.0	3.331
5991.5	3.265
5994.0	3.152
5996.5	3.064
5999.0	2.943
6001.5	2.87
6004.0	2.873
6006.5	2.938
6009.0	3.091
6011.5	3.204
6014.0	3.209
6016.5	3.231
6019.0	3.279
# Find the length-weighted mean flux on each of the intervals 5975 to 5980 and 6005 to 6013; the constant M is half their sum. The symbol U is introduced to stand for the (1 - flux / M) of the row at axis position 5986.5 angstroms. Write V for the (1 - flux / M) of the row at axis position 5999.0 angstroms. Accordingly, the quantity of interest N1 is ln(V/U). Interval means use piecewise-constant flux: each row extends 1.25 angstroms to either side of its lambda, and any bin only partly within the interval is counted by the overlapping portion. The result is -4.9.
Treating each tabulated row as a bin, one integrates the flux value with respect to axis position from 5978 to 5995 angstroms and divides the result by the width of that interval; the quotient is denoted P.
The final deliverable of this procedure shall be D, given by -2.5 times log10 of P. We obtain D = -1.22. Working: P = 3.06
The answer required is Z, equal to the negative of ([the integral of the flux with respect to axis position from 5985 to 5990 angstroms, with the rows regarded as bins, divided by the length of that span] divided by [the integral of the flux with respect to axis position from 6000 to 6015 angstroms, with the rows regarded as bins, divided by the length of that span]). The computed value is -1.06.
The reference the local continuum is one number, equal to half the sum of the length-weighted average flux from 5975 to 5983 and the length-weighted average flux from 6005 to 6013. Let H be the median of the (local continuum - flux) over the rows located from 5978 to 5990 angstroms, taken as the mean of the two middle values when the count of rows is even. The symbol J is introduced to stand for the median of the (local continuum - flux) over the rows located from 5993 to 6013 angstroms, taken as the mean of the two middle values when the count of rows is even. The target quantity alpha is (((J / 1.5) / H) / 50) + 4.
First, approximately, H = 0.02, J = -0.06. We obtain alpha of 3.96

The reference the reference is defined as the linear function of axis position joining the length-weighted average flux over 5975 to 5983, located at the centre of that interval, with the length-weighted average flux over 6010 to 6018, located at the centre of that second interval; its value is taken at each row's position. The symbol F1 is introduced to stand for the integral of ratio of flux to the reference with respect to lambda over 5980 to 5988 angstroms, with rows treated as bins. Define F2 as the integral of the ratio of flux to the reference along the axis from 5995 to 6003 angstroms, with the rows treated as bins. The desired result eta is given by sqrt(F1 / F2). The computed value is 1.030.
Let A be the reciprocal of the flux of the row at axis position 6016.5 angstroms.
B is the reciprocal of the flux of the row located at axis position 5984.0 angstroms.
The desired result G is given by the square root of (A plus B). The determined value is 0.81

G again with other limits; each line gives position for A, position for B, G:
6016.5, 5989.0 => 0.78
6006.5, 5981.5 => 0.83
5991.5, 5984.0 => 0.81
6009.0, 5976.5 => 0.82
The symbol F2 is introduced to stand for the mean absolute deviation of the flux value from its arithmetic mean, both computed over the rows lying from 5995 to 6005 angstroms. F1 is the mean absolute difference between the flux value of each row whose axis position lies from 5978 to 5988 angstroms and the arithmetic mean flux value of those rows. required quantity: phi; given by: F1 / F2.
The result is 1.81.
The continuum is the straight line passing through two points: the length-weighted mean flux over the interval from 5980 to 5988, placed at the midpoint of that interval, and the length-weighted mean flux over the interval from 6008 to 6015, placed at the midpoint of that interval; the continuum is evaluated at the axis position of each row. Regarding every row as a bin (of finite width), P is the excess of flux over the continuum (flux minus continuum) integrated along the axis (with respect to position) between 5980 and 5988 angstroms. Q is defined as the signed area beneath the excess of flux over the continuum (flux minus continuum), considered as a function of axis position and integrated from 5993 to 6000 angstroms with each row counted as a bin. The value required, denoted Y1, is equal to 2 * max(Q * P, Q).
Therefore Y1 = 0.00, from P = 0.0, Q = -0.1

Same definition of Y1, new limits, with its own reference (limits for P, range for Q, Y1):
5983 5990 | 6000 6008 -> -3.42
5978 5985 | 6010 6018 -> 0.41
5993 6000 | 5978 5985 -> 0.08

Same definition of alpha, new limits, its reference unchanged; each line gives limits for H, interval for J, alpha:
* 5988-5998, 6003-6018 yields 4.01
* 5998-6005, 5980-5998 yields 3.96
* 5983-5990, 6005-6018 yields 4.02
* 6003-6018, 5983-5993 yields 4.02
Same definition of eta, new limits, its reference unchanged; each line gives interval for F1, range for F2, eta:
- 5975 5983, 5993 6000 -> 1.062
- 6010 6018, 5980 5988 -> 0.983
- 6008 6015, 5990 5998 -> 0.907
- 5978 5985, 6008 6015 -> 1.002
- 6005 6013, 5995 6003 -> 1.000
